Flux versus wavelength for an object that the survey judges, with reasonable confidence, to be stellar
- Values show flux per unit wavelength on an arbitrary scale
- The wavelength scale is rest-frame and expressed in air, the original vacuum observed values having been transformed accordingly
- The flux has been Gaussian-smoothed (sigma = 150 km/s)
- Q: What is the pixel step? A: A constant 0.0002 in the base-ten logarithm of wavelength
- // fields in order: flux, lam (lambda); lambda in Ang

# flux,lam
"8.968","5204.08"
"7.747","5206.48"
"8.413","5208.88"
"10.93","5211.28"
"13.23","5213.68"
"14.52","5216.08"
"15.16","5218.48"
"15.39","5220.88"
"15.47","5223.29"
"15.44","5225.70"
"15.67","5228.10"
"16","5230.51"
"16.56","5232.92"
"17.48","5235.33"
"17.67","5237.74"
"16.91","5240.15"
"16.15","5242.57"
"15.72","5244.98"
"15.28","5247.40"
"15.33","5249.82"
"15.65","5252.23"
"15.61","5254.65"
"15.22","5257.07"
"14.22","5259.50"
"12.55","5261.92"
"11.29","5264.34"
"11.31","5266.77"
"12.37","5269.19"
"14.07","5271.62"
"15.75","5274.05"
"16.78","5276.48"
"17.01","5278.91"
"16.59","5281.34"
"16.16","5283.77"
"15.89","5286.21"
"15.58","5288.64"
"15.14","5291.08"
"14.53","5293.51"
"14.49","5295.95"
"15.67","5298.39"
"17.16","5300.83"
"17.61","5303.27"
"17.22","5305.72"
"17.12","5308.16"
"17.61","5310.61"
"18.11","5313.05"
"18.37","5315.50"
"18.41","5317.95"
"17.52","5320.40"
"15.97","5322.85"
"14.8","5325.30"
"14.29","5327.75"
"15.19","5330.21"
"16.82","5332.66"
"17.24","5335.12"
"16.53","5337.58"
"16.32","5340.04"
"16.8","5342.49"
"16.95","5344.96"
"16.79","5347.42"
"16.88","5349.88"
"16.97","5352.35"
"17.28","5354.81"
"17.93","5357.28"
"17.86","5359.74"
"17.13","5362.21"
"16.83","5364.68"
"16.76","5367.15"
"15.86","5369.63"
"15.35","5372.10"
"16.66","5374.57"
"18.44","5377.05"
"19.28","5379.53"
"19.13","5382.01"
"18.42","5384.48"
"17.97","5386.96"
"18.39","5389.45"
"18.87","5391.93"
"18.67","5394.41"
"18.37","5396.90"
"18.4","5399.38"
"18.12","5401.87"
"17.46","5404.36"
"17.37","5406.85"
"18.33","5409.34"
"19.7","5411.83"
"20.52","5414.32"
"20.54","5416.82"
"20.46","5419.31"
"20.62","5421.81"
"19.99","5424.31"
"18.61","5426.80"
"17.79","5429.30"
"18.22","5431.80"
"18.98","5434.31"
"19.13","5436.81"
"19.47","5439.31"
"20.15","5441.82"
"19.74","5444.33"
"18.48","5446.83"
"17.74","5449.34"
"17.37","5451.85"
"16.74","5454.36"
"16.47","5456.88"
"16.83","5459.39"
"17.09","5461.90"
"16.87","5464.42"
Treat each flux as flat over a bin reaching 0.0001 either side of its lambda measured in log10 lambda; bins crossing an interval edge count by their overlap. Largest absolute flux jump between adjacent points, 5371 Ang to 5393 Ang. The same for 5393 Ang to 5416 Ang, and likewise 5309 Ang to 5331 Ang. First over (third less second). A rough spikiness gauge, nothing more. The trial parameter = 10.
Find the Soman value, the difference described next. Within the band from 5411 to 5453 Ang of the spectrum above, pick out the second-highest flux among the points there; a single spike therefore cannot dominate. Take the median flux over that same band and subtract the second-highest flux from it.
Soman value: -1.07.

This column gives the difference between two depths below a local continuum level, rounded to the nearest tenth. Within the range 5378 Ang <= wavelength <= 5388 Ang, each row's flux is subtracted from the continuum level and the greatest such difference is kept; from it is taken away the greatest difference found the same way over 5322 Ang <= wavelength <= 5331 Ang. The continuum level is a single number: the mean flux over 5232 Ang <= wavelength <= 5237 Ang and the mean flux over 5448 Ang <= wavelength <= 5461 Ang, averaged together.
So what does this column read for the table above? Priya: -3.7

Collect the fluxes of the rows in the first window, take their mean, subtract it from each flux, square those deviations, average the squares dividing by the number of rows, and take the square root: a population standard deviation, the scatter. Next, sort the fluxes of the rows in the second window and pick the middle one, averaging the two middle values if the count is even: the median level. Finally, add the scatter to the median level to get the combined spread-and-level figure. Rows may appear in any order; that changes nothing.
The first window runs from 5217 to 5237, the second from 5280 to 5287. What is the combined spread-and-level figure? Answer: 16.9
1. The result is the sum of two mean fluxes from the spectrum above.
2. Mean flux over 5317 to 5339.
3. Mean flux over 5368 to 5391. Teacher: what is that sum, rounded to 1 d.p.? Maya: 34.0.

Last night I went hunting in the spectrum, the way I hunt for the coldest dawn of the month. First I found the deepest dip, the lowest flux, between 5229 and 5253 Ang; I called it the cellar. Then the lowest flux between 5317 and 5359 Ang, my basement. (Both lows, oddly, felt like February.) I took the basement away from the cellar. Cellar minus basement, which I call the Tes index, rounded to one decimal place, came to 1.0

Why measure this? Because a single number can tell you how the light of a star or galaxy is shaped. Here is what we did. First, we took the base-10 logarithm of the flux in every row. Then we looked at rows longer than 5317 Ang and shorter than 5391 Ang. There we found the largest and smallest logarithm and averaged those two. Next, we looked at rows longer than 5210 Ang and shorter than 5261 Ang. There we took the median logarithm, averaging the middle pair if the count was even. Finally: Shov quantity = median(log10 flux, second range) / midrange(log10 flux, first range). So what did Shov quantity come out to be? 0.97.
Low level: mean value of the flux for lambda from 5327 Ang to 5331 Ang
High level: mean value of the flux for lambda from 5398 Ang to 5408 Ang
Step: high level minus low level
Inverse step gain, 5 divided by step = 1.6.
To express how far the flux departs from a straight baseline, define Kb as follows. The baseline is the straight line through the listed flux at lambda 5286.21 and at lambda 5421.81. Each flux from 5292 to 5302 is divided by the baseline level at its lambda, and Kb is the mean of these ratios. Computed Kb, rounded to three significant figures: 0.950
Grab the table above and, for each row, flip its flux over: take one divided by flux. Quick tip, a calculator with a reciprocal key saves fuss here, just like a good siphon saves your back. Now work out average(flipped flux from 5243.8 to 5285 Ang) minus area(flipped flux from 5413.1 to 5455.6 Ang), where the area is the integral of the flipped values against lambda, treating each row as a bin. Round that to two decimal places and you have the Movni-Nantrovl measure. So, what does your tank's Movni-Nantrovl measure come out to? -2.17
